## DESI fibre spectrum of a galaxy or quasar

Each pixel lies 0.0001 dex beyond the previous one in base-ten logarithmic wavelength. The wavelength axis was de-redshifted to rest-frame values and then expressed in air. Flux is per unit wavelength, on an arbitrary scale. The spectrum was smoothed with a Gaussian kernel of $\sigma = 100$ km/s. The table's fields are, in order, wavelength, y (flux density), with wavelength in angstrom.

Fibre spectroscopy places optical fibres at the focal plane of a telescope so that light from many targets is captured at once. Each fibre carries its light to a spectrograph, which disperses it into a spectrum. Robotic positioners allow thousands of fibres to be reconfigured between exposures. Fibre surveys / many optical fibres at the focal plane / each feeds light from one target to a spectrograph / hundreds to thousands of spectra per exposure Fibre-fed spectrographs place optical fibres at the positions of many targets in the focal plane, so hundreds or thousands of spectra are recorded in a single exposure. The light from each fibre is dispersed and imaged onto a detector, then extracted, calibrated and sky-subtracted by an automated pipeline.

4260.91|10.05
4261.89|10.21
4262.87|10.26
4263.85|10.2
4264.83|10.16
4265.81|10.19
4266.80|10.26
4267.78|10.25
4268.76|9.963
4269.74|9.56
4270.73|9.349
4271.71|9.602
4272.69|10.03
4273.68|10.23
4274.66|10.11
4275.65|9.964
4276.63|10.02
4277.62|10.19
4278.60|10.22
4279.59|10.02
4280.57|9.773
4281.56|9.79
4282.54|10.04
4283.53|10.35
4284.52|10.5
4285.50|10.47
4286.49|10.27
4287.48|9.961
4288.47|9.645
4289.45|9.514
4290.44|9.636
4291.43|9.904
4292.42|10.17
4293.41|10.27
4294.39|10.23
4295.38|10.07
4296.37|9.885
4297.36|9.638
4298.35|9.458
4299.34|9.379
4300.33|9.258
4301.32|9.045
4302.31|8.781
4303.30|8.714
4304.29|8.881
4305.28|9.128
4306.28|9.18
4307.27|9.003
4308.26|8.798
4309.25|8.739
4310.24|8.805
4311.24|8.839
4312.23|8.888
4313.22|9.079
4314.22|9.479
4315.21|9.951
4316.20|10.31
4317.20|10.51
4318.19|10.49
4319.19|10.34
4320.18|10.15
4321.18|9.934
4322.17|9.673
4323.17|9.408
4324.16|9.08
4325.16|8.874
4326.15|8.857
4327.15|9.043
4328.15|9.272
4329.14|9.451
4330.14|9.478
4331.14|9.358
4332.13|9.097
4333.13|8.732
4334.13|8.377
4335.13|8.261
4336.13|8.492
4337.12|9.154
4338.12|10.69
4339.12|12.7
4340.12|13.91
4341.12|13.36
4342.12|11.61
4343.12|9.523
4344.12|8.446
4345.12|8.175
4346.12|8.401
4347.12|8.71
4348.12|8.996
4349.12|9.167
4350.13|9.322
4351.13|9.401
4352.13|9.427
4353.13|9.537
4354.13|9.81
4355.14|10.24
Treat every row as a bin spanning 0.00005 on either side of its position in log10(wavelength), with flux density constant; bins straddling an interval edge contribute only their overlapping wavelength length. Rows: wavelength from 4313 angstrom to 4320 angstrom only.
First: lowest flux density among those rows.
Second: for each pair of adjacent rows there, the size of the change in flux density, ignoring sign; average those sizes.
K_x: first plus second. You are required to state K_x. 9.3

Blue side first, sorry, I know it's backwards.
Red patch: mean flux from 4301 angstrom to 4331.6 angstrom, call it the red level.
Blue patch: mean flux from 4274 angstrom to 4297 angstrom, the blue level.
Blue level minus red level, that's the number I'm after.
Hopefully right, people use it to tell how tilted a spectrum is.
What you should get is 0.70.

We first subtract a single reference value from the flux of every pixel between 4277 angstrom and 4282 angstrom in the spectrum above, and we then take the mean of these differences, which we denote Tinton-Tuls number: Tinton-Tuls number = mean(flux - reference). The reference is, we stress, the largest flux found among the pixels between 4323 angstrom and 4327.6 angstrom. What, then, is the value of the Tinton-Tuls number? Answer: 0.59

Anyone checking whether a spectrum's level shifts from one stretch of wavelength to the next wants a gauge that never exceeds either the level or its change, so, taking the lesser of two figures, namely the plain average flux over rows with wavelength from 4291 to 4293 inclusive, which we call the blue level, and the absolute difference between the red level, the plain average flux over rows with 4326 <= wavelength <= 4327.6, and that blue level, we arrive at 1.09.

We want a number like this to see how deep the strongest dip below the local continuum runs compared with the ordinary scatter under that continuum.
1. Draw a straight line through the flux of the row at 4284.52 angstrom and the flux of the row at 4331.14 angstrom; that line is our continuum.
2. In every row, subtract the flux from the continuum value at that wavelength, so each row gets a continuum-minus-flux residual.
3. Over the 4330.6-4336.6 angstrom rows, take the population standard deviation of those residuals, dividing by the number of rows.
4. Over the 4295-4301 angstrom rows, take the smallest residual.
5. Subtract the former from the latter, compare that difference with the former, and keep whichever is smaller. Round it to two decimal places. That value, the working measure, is -0.19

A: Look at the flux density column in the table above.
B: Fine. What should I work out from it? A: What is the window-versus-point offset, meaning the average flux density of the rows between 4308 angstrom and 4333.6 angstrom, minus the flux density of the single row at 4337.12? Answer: 0.3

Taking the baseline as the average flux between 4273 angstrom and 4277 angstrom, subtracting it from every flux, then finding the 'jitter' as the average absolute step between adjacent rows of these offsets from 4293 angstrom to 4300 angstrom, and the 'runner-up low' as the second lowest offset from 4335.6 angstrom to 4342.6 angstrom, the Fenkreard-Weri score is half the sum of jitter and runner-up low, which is -0.39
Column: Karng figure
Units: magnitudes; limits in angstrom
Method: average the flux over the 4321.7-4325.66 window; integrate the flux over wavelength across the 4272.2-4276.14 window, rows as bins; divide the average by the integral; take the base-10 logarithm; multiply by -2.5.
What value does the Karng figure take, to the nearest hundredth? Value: 1.58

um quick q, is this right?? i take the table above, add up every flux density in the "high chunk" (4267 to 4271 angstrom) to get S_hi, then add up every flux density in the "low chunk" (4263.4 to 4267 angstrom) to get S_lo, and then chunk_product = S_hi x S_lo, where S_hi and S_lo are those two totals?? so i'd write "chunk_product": 1597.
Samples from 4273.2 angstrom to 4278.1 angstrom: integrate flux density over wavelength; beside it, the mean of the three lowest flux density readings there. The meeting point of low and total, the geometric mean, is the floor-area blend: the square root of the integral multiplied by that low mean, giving 22.3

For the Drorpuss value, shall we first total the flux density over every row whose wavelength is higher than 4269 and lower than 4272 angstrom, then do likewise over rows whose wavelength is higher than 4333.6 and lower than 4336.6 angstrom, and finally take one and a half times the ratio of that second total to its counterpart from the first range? 1.32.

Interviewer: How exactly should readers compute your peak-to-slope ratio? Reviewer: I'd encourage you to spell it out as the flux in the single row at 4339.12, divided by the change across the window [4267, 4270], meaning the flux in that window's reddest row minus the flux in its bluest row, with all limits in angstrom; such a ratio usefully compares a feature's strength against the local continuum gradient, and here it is -18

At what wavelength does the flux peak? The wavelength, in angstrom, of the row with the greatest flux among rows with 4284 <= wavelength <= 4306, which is 4284.52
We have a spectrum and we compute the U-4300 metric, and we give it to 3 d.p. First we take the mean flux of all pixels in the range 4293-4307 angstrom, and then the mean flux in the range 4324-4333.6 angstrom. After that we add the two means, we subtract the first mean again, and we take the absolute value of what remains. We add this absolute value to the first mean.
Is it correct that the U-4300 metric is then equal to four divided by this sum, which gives 0.216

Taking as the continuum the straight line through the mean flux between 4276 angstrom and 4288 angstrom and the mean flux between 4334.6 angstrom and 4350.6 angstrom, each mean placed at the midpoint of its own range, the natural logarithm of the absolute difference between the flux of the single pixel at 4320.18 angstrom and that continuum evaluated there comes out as -1.9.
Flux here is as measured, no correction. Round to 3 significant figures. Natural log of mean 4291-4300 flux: 2.29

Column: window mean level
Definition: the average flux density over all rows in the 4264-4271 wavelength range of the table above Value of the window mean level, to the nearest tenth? 10.0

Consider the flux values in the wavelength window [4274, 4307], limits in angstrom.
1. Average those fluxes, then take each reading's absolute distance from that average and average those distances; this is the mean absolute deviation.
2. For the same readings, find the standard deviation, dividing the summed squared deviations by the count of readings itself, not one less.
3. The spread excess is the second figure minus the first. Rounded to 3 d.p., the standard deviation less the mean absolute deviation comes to 0.079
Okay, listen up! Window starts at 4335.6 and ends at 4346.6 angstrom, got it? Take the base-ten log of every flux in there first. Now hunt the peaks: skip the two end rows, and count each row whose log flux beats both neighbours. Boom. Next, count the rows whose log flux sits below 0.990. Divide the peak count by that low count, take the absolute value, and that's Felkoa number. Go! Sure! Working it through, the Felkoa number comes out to 0.17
